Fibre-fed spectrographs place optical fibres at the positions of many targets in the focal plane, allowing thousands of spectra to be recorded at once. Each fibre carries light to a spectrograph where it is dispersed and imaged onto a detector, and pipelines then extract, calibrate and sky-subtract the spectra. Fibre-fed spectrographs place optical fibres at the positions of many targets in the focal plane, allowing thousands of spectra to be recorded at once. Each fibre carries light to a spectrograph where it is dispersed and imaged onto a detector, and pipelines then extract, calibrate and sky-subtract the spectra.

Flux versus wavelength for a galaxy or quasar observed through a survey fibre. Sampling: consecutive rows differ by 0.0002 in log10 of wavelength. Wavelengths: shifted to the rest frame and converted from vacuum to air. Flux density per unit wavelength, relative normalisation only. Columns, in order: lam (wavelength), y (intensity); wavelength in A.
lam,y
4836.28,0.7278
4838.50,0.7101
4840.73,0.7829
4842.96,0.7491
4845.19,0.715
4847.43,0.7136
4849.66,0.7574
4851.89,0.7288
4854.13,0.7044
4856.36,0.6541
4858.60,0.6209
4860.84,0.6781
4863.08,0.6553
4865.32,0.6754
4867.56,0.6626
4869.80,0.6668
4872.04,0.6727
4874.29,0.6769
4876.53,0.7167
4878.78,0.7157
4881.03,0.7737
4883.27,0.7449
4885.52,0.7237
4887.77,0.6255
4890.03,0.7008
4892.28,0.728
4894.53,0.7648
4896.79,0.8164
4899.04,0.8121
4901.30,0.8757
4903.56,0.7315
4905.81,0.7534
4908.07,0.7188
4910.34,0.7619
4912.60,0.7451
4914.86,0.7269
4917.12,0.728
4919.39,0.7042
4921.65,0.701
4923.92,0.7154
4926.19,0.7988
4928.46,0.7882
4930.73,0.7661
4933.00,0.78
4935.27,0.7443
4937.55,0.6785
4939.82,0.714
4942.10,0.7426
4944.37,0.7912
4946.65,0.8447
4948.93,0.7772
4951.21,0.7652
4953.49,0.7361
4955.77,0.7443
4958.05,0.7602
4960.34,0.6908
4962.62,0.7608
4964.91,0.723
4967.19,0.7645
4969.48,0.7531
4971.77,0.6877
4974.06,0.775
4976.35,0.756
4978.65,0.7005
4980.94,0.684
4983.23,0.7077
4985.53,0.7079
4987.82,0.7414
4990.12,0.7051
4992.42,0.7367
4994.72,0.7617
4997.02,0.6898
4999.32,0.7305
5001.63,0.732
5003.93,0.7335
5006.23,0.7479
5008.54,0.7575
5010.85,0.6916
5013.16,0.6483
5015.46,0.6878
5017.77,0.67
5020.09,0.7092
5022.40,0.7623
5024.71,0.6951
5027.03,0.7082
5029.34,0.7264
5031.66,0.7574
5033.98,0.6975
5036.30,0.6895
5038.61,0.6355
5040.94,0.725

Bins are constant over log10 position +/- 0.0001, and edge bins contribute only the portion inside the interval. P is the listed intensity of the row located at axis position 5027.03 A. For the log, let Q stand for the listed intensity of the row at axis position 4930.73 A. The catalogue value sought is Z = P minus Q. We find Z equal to -0.06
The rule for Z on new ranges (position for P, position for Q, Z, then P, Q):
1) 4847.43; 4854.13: 0.01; 0.7136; 0.7044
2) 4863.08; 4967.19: -0.11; 0.6553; 0.7645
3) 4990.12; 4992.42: -0.03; 0.7051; 0.7367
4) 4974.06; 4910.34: 0.01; 0.775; 0.7619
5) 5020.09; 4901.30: -0.17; 0.7092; 0.8757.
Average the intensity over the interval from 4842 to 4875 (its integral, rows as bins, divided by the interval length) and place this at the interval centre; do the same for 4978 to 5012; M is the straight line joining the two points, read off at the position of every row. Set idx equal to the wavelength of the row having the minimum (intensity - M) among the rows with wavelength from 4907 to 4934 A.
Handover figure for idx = 4921.65 A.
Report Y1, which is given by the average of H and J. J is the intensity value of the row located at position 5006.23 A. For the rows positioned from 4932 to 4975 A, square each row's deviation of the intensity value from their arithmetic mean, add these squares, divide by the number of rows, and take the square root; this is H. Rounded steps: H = 0.039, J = 0.7479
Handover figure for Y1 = 0.393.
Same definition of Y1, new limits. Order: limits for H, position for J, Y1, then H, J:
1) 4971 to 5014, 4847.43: 0.373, 0.032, 0.7136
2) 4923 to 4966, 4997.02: 0.364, 0.039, 0.6898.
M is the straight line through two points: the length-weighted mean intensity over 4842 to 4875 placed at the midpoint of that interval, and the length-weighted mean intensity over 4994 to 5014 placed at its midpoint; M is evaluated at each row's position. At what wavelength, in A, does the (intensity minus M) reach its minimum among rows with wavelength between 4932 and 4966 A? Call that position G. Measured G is 4937.55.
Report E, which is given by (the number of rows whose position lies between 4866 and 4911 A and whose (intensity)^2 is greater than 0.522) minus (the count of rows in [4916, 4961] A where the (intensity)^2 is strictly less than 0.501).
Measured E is 7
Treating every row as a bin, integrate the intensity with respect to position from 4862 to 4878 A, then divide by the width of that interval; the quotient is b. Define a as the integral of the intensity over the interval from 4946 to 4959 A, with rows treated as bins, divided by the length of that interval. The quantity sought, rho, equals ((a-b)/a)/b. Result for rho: 0.18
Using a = 0.769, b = 0.68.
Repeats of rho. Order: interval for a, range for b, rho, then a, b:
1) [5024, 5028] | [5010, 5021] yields 0.04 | 0.701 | 0.68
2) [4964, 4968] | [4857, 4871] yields 0.17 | 0.745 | 0.66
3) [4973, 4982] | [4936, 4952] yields -0.05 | 0.729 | 0.76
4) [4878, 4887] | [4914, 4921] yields 0.03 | 0.736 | 0.72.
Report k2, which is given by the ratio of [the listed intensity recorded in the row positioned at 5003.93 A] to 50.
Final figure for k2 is 0.0147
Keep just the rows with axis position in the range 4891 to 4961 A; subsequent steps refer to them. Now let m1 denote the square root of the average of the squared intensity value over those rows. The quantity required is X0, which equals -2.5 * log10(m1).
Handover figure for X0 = 0.303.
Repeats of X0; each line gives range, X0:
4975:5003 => 0.354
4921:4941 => 0.321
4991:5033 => 0.357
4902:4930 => 0.327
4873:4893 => 0.367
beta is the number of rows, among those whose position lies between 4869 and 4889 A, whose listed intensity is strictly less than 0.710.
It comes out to 4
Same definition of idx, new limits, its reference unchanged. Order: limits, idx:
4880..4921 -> 4887.77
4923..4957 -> 4937.55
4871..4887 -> 4872.04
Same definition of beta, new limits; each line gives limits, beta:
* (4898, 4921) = 1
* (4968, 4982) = 3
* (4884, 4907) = 2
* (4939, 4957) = 0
